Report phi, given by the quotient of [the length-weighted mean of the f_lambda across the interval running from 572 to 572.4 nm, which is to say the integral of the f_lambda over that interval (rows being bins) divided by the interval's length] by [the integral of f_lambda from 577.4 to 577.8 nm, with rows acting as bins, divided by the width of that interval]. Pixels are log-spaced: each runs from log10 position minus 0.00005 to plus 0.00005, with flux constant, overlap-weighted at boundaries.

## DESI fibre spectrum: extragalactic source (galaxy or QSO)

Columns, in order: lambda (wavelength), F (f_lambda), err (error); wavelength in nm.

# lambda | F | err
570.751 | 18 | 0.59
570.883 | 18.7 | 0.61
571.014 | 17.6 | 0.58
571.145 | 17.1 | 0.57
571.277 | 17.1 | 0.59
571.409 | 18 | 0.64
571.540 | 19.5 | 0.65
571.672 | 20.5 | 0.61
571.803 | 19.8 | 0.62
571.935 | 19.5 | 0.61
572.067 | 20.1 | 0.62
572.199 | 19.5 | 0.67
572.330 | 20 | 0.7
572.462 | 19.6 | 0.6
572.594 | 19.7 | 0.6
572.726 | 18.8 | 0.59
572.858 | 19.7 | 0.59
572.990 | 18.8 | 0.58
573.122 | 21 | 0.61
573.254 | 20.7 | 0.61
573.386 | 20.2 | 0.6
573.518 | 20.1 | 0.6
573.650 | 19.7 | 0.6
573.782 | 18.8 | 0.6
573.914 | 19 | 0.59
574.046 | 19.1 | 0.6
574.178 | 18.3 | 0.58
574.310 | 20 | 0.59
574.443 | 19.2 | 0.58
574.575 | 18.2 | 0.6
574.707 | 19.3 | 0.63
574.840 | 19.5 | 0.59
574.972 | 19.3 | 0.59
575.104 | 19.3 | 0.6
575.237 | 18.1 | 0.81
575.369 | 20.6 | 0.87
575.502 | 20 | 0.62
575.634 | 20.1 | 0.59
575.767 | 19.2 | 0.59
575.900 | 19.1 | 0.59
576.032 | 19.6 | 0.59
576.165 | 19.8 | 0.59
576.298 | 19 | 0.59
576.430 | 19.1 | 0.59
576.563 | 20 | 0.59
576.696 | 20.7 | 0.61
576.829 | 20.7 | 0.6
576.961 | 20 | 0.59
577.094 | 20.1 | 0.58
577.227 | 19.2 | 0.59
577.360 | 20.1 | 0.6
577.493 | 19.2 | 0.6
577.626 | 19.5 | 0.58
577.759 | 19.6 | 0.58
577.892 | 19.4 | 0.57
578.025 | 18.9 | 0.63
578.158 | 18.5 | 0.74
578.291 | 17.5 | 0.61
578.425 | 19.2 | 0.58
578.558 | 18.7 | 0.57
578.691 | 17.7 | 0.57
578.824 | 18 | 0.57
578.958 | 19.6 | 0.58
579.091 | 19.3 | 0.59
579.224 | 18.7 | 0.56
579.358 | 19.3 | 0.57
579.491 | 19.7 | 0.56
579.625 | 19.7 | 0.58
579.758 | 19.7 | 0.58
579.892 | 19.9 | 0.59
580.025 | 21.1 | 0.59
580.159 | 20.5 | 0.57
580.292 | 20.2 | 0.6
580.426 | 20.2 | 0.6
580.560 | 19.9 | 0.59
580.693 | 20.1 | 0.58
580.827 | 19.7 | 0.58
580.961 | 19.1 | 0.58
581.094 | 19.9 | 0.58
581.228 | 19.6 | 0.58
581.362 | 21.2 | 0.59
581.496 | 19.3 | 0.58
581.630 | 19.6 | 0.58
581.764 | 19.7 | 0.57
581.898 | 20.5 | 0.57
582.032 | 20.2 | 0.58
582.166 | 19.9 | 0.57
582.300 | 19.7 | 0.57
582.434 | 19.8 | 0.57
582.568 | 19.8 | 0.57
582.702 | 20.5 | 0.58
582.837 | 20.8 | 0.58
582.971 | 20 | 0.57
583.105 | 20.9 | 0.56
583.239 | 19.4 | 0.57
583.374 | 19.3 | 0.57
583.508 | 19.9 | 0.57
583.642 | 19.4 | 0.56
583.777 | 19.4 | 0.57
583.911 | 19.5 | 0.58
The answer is 1.02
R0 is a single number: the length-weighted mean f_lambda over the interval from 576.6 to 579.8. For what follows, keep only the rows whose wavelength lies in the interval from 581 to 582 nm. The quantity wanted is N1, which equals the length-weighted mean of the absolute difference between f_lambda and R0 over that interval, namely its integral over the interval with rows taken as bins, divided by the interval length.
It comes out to 0.67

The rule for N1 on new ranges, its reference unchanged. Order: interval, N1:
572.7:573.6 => 0.90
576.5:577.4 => 0.85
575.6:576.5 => 0.33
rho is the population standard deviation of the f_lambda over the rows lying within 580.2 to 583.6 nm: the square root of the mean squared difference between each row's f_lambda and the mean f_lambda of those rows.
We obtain 0.50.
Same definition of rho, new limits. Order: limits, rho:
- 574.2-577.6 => 0.66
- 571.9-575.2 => 0.66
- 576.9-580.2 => 0.81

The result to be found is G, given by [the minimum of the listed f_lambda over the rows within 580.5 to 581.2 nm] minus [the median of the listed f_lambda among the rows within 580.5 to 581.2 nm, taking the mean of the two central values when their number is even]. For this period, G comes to -0.80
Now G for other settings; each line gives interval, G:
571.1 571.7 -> -0.90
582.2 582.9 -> -0.10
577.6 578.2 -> -0.90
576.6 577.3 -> -0.90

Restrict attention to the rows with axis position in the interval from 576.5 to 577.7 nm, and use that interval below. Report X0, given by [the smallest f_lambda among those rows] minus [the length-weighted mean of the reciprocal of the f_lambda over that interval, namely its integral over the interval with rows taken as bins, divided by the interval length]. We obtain 19.1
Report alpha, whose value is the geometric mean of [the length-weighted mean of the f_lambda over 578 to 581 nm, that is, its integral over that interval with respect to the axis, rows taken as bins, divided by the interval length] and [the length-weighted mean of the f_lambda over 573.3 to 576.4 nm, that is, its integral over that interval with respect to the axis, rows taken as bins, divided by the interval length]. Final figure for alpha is 19.4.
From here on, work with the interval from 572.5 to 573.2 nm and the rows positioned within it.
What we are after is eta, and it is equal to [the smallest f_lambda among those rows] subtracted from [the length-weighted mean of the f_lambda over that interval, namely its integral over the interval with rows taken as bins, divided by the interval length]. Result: 0.8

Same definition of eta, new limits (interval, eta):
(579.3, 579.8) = 0.3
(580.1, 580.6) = 0.3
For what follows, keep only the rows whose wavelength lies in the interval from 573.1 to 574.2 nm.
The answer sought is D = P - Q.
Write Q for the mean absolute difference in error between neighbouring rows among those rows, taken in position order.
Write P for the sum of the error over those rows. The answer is 5.38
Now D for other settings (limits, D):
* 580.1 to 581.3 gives 5.25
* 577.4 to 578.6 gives 5.41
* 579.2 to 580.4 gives 5.19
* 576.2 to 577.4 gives 5.33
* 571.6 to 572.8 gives 5.59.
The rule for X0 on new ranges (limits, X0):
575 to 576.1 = 18.0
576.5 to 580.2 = 17.4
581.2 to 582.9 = 19.3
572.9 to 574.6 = 18.1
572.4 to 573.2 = 18.7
